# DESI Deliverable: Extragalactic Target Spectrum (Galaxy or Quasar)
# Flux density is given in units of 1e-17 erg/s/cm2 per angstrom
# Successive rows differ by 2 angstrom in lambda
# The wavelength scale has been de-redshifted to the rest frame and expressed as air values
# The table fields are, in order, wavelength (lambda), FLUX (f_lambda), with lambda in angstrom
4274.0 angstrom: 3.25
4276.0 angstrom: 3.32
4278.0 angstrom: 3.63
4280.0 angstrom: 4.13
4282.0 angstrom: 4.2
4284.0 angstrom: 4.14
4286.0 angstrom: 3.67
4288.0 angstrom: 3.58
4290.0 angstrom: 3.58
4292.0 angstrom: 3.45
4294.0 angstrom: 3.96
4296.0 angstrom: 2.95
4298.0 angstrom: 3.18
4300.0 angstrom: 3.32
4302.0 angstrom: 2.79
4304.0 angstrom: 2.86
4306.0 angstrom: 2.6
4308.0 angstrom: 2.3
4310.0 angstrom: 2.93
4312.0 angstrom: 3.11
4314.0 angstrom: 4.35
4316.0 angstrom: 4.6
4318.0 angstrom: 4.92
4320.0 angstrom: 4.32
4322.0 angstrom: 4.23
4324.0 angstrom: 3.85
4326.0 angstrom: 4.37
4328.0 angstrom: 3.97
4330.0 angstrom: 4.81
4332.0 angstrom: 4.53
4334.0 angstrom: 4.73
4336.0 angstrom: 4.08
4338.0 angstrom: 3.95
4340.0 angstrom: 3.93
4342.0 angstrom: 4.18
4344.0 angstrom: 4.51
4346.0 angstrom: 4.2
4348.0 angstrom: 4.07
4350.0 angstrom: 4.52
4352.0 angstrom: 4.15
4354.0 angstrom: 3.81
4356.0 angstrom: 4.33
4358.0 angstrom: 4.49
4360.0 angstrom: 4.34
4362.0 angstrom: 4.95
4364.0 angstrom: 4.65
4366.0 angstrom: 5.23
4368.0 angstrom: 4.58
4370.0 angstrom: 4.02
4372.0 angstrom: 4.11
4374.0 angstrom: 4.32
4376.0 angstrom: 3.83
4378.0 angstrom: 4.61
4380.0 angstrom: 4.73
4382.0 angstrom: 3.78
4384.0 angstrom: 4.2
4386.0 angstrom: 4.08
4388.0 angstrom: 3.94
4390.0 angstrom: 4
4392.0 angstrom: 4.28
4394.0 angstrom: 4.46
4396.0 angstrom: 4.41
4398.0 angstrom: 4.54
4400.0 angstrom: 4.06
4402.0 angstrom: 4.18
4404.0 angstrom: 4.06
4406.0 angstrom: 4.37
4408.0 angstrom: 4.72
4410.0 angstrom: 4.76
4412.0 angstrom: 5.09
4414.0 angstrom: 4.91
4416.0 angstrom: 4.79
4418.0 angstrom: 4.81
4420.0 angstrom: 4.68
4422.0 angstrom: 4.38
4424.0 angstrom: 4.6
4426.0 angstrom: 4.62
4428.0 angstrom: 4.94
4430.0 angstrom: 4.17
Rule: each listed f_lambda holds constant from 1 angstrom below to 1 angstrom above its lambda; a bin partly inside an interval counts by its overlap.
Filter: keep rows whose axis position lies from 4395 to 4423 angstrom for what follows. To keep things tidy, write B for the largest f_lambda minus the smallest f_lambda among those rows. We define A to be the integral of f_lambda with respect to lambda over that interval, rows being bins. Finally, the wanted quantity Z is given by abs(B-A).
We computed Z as 126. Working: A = 128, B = 1.03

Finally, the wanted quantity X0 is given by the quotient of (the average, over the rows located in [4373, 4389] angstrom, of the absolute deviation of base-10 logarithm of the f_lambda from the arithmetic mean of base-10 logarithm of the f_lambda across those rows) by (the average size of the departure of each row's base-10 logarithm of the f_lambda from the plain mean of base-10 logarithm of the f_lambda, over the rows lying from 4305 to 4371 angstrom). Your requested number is 0.6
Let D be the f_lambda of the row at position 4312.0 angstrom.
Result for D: 3.11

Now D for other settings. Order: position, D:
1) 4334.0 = 4.73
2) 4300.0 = 3.32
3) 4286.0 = 3.67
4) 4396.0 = 4.41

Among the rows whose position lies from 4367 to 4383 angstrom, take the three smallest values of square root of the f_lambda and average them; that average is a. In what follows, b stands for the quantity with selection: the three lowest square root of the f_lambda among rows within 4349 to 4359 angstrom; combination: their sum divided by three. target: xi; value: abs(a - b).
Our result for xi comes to 0.05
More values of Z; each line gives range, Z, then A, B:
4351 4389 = 163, 164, 1.45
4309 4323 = 55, 57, 1.99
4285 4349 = 241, 244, 2.62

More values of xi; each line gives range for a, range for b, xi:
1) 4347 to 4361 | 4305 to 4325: 0.39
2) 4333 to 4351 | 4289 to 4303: 0.27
